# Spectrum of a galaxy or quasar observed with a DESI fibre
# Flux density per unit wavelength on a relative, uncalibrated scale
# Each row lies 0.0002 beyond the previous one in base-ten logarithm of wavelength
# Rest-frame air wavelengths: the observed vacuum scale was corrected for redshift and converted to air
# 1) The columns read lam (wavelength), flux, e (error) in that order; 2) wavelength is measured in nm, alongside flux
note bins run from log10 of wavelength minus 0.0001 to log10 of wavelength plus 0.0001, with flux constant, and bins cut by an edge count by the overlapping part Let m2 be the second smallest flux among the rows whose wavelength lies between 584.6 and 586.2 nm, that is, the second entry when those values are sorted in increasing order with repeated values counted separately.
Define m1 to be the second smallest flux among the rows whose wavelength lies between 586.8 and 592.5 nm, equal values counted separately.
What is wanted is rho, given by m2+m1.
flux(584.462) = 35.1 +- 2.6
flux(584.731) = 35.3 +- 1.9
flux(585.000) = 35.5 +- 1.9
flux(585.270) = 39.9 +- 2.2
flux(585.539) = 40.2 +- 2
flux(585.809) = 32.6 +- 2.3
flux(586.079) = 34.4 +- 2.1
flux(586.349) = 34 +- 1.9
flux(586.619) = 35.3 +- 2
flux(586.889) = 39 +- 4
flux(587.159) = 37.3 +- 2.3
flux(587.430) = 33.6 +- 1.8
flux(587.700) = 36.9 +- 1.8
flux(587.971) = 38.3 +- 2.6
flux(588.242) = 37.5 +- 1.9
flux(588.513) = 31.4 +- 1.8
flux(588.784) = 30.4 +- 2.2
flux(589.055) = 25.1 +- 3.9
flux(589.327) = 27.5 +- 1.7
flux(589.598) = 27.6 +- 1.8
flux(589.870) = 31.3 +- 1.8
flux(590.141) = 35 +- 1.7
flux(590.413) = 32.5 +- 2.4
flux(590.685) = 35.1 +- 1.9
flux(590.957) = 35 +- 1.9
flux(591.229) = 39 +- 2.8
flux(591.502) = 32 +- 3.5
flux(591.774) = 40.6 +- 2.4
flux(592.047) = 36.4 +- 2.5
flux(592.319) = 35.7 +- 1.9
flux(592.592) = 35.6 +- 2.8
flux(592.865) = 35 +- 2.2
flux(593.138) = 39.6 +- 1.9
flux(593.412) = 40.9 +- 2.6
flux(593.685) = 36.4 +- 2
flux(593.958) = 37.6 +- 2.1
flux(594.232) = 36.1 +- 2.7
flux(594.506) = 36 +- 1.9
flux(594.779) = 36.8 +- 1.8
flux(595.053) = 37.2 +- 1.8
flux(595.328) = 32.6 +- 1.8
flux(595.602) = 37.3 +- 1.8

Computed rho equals 61.9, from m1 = 27.5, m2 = 34.4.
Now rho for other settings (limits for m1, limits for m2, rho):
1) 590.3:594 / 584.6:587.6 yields 66.1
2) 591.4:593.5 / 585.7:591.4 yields 62.5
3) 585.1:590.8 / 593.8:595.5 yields 63.5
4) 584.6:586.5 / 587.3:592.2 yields 61.5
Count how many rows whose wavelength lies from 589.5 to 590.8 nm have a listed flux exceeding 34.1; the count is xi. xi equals 2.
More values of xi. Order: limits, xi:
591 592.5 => 4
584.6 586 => 4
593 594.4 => 5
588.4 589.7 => 0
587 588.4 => 4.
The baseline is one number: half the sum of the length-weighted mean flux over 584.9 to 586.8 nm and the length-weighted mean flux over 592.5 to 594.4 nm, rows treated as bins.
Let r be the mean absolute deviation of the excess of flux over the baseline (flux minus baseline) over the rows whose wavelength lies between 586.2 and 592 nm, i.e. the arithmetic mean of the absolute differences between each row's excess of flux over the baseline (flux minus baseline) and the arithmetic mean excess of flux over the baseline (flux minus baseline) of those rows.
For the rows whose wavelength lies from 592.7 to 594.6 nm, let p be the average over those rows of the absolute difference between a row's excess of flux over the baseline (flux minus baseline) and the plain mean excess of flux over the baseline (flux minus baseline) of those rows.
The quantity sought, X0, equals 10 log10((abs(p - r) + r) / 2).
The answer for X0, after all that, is 3.9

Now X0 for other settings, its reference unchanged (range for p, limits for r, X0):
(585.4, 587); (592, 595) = 0.9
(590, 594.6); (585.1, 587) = 2.6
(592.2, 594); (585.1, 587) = 2.7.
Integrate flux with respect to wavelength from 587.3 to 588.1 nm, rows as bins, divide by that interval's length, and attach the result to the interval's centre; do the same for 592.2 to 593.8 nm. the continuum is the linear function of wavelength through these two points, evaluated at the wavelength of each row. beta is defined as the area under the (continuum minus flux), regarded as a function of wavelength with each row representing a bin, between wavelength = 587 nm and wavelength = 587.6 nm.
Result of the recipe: 0.3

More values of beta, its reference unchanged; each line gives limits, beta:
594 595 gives 1.0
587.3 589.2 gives 5.9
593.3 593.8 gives -0.7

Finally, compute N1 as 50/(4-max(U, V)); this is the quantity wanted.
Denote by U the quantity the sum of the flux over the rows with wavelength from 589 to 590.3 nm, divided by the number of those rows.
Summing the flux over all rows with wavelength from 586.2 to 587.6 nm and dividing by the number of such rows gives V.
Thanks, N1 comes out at -1.57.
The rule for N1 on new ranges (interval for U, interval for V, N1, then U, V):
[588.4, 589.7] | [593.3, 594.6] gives -1.50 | 28.4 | 37.4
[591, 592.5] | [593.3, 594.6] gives -1.50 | 36.7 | 37.4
